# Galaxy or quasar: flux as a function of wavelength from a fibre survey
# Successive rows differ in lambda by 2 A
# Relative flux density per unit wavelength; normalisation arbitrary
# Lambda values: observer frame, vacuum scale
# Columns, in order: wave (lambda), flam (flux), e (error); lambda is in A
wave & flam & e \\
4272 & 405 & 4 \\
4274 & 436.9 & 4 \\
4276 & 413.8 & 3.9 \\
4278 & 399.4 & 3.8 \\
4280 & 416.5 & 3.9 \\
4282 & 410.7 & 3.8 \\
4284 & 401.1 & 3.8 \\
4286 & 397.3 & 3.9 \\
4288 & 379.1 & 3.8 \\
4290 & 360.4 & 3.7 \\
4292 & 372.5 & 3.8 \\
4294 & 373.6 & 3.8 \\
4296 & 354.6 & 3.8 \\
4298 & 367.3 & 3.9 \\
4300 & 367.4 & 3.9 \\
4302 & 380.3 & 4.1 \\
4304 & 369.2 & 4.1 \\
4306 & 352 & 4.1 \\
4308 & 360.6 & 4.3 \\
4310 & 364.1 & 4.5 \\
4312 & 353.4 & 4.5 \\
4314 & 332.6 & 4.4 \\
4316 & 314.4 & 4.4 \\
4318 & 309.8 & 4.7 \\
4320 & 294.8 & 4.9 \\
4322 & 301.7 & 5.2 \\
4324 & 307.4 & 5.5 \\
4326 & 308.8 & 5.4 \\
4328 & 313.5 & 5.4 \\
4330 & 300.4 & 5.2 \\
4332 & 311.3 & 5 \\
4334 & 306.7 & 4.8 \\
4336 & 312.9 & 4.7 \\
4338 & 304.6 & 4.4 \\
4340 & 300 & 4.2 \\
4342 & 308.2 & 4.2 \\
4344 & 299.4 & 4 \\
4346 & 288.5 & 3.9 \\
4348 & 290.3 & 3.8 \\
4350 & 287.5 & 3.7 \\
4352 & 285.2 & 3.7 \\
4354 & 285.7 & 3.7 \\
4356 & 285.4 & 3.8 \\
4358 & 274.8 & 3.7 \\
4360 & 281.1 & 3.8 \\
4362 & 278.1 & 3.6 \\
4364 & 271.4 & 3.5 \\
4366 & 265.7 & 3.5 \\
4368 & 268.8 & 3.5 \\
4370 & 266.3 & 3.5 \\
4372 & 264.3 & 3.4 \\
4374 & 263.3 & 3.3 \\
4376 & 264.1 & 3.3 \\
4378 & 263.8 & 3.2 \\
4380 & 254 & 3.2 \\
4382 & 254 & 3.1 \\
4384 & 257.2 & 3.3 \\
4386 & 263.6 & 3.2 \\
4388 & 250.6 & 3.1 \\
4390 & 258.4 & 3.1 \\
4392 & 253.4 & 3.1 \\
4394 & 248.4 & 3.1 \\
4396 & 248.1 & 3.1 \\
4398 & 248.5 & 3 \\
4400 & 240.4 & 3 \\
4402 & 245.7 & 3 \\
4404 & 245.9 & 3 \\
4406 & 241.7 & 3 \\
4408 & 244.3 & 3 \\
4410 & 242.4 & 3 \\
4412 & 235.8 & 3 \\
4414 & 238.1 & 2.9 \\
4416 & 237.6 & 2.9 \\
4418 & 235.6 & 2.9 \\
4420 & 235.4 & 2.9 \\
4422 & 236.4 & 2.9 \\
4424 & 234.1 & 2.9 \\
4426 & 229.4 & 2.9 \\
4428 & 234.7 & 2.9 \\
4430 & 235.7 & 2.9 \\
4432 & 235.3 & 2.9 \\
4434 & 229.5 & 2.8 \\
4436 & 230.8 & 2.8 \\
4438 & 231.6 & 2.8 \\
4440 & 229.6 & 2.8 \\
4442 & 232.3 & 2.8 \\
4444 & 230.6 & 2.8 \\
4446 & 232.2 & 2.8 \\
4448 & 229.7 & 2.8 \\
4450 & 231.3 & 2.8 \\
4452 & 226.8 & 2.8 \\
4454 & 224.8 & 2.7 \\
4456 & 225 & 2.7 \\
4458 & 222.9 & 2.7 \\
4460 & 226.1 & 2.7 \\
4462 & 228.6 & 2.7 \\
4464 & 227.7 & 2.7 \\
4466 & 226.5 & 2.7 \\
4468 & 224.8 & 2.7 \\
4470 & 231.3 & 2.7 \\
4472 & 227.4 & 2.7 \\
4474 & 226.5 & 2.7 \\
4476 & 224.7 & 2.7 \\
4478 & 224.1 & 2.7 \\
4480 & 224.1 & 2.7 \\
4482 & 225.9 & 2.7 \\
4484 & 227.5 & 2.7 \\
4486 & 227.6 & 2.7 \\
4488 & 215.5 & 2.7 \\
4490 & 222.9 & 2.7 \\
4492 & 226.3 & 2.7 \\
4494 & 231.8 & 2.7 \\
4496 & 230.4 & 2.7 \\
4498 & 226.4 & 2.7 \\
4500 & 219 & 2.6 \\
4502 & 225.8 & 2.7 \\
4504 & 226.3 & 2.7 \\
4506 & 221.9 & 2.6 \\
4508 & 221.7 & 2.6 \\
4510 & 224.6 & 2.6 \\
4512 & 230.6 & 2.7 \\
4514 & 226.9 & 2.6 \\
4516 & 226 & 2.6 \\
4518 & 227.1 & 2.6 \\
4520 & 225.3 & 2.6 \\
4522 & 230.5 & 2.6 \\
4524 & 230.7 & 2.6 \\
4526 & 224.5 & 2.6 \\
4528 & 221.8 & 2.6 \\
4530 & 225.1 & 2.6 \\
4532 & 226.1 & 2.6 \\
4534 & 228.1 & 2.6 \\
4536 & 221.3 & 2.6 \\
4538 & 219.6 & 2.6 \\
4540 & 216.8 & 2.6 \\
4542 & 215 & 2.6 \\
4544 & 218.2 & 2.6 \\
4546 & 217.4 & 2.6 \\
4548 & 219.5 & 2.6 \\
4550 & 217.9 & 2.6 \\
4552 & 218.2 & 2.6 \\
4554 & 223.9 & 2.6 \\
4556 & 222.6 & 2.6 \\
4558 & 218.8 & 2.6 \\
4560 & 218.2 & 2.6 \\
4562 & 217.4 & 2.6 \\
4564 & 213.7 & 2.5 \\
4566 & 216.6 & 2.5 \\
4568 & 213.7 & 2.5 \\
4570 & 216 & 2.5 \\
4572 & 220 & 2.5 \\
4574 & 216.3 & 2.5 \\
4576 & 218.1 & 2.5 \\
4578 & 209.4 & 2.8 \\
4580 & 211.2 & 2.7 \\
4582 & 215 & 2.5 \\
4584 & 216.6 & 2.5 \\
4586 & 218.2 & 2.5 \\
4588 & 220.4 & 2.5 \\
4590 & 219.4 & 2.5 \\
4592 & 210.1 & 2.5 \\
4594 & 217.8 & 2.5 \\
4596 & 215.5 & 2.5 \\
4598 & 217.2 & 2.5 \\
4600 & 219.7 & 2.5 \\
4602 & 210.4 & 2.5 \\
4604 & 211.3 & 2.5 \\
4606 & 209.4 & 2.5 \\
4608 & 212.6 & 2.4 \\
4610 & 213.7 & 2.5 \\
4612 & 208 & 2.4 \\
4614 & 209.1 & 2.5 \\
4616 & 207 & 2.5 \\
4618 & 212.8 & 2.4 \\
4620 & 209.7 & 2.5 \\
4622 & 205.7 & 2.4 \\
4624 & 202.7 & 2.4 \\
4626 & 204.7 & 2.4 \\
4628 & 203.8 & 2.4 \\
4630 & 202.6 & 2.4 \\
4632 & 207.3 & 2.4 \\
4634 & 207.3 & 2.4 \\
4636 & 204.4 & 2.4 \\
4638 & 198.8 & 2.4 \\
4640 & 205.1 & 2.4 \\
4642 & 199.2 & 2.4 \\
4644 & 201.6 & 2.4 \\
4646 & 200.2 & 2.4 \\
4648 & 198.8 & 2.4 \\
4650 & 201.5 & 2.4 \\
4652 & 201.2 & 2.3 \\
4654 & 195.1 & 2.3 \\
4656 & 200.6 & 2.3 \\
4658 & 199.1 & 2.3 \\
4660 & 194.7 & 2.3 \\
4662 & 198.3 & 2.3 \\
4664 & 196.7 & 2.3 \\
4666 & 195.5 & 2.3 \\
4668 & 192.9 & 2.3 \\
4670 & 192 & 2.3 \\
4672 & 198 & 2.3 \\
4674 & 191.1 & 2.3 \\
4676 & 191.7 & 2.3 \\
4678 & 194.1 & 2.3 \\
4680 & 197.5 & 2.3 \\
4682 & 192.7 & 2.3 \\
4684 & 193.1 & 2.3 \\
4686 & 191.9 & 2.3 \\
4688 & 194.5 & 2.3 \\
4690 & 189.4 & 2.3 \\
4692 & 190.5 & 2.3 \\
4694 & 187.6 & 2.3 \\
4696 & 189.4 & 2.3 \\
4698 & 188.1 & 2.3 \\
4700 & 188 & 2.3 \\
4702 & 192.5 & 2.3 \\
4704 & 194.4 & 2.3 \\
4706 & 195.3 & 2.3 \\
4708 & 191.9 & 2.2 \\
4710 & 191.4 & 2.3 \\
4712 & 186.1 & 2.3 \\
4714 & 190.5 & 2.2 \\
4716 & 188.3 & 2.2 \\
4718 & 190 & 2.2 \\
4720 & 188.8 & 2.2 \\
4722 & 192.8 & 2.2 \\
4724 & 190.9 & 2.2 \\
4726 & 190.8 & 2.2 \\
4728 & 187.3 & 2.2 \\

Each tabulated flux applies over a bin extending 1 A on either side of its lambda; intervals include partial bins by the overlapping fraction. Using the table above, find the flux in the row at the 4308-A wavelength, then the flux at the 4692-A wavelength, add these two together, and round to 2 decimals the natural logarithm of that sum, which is 6.31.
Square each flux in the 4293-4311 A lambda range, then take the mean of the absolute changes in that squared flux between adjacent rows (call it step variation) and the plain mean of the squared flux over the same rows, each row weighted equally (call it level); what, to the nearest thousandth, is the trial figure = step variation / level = 0.058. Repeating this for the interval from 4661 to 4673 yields 0.025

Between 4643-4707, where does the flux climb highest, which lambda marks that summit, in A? 4644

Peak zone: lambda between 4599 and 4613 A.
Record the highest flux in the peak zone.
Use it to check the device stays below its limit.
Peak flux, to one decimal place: 219.7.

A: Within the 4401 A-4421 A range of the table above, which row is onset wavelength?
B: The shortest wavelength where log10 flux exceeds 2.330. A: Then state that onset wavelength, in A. 4402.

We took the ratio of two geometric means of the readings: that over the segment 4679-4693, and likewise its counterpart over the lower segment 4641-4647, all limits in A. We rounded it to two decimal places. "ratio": 0.96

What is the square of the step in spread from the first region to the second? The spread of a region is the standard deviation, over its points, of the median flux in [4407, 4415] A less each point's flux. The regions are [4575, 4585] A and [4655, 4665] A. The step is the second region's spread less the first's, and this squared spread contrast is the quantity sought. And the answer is 2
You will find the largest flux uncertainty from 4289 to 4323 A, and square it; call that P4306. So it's 27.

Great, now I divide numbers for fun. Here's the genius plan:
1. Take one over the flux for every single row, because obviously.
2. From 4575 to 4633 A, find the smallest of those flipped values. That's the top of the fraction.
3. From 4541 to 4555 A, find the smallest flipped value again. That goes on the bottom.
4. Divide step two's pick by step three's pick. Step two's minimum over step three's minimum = 1.02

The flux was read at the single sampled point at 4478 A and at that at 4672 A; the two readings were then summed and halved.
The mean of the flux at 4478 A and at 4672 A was 211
